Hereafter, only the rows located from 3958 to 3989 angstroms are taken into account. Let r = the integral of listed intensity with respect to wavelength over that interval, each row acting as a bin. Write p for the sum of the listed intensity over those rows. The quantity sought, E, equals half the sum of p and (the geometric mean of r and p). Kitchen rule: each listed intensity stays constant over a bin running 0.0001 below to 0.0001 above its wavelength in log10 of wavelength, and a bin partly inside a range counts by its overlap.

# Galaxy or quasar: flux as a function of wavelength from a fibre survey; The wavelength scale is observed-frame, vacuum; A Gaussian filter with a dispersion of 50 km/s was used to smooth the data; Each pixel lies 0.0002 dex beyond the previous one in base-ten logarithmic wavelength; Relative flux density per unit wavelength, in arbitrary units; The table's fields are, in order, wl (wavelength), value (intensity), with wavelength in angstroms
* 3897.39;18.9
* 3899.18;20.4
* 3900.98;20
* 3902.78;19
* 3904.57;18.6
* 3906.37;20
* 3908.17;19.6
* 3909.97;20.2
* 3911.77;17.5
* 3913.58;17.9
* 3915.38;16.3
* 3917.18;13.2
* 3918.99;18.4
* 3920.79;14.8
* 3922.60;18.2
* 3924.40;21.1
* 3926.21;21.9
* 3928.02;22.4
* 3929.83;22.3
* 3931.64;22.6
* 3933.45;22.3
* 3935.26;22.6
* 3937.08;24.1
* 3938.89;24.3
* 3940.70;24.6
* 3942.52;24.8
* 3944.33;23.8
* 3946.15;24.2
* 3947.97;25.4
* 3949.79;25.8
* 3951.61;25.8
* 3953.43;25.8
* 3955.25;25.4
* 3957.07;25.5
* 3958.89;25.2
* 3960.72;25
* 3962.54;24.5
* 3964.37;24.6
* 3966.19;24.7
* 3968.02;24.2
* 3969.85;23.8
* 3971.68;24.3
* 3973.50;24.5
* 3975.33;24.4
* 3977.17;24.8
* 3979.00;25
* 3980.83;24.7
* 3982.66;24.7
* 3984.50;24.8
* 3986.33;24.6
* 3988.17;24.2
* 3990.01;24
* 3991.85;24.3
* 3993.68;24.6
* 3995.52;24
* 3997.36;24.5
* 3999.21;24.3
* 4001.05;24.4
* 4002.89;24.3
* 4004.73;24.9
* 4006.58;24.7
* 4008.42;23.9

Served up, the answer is 491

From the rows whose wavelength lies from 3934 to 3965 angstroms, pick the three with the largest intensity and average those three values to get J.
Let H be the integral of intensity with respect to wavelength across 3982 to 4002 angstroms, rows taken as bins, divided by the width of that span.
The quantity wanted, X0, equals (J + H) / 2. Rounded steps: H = 24.4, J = 25.8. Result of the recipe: 25.1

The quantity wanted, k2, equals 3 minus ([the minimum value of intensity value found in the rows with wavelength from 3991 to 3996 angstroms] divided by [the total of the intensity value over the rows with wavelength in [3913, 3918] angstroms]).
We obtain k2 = 2.49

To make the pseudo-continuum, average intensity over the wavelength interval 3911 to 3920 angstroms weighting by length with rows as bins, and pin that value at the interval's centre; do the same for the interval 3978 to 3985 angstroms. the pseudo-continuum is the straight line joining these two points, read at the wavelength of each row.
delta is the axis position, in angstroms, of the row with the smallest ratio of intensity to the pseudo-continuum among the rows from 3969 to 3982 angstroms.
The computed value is 3980.83 angstroms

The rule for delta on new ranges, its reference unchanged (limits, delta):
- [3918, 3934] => 3920.79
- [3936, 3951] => 3944.33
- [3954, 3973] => 3969.85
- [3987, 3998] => 3995.52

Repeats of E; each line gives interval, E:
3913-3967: 794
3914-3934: 250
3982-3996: 227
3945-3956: 179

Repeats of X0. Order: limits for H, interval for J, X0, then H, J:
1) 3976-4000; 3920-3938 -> 23.8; 24.5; 23.1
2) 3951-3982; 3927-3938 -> 24.0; 24.8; 23.1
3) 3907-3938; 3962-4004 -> 22.3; 19.7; 24.9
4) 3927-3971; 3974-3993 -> 24.6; 24.3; 24.9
